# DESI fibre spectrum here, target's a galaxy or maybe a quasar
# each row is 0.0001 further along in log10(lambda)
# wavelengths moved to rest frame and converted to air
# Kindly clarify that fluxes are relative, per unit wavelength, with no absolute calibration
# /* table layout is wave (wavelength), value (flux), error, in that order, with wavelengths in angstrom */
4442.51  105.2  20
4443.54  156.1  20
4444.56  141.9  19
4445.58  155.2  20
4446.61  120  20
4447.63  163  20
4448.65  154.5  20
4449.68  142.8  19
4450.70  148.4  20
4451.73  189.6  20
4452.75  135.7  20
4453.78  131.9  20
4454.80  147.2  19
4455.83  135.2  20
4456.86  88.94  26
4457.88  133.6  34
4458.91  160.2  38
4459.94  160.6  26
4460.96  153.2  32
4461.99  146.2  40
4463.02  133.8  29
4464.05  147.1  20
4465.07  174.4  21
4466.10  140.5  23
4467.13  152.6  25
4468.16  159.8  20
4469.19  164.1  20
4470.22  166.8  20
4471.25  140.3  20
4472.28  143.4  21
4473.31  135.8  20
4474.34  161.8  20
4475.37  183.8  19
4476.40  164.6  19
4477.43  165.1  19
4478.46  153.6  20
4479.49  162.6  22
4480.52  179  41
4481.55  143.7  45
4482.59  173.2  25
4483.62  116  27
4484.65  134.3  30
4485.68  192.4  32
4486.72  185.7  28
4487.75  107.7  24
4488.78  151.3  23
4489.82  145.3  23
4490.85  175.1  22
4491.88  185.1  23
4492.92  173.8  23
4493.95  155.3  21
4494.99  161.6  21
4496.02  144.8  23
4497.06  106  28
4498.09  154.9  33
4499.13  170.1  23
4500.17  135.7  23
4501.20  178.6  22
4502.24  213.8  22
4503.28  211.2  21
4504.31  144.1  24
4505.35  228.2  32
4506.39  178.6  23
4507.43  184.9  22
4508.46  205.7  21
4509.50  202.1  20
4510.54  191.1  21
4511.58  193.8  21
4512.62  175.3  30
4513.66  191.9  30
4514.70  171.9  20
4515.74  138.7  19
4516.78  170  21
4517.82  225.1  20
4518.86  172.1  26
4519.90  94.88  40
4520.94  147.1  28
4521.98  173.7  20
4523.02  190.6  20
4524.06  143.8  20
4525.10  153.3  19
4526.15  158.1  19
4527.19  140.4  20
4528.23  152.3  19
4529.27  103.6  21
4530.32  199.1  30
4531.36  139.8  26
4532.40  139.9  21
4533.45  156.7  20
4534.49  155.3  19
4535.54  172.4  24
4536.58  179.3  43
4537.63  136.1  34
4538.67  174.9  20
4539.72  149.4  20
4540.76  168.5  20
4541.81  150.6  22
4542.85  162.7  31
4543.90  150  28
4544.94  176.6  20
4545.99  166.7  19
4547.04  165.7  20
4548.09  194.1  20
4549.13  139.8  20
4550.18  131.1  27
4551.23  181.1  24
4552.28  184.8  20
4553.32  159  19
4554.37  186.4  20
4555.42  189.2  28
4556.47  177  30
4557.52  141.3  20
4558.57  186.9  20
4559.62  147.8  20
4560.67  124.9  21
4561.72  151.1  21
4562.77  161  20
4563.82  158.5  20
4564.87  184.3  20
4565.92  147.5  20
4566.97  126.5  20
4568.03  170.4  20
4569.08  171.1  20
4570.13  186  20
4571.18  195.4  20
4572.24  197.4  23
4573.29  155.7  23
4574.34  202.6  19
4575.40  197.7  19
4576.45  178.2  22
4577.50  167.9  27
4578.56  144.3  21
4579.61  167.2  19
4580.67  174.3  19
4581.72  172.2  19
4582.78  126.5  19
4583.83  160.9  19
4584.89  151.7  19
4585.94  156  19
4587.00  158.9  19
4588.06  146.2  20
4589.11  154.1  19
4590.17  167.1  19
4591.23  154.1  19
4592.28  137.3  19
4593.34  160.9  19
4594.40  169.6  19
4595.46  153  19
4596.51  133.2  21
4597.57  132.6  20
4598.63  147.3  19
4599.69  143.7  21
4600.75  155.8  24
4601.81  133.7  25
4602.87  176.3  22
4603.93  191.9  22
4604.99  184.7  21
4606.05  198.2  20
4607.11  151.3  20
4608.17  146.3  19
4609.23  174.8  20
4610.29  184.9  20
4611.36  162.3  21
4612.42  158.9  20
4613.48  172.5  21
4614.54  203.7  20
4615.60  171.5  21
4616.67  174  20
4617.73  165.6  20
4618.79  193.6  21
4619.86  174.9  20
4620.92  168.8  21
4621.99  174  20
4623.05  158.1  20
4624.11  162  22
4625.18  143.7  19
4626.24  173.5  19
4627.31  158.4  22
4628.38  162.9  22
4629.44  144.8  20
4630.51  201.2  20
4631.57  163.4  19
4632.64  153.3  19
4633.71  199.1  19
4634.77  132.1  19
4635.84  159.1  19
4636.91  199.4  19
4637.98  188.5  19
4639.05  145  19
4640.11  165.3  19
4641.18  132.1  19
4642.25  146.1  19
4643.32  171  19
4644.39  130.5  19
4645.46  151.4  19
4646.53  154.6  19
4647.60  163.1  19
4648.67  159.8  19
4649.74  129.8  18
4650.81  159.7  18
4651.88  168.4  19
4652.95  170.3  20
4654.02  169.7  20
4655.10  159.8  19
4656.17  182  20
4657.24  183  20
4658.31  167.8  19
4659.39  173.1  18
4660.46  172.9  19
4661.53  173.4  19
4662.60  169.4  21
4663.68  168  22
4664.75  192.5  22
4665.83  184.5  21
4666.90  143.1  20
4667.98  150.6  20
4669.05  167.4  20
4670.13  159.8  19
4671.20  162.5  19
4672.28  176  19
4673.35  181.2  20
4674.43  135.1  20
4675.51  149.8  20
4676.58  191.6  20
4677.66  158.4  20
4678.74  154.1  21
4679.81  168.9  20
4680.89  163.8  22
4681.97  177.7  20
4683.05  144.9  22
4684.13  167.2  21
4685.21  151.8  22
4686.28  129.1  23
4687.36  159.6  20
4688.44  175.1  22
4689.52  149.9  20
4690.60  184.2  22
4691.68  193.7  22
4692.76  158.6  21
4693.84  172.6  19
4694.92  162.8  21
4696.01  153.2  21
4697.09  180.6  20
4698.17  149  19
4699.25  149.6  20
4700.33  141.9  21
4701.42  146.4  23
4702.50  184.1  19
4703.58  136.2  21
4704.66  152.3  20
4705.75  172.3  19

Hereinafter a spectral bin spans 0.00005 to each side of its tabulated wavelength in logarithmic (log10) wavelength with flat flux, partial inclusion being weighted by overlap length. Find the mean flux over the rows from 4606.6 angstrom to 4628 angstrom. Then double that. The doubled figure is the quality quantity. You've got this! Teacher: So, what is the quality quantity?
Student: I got 337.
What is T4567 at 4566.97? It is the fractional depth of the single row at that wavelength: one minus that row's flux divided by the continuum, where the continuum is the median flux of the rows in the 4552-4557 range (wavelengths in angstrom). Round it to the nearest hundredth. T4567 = 0.32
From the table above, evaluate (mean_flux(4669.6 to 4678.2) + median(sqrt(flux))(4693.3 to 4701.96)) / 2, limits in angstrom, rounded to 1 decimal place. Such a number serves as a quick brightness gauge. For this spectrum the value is 88.3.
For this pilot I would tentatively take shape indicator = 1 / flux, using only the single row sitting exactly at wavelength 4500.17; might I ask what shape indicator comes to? 0.0074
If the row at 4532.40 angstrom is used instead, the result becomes 0.0071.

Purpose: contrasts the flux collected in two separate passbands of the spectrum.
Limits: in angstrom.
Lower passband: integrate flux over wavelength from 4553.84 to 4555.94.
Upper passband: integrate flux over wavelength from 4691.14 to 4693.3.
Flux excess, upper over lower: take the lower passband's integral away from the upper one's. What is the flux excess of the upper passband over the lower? -13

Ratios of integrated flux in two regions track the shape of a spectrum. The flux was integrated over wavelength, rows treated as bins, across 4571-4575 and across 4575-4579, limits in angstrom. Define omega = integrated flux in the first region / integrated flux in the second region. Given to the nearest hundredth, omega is 1.09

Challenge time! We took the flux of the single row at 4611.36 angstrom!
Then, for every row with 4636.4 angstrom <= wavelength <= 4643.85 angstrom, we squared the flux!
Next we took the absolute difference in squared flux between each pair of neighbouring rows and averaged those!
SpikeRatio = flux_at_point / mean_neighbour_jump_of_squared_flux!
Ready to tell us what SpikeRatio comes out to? 0.021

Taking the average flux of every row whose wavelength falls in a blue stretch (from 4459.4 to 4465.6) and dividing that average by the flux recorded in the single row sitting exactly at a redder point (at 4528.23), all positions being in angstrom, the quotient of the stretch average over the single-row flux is 1.00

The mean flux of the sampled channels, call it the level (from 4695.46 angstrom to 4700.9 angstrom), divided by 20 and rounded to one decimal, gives 7.7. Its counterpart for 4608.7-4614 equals 8.5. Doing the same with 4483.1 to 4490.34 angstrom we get 7.4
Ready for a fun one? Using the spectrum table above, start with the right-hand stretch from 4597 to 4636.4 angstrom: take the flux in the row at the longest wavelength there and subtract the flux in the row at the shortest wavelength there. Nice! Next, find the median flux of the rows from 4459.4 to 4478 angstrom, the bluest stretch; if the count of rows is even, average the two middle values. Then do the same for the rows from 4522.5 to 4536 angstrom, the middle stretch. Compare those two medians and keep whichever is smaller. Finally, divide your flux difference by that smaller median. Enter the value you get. 0.17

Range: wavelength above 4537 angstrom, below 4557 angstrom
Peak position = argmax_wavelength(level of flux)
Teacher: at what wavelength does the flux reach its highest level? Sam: 4548.09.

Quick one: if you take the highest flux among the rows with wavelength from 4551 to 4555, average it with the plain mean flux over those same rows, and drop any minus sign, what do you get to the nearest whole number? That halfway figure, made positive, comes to 182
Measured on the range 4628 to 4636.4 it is 183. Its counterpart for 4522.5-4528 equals 174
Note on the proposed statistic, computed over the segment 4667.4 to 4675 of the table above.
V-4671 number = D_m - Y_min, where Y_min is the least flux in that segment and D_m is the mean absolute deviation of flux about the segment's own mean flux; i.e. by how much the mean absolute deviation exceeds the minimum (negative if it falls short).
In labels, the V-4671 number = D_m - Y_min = -124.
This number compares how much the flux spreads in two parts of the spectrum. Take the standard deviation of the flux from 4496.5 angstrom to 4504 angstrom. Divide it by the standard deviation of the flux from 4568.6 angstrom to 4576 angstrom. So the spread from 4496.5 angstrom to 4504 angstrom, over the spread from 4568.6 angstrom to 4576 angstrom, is 2.3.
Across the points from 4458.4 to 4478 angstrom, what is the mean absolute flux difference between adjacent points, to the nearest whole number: 13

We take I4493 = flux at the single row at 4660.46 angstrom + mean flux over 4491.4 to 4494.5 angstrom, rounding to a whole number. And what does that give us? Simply 344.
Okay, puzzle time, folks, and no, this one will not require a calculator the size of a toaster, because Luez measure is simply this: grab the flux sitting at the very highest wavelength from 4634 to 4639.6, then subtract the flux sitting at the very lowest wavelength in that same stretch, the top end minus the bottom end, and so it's 13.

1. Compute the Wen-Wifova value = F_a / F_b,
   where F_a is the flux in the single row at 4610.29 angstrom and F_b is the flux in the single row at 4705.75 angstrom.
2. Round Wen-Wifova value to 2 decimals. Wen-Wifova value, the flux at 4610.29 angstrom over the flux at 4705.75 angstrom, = 1.07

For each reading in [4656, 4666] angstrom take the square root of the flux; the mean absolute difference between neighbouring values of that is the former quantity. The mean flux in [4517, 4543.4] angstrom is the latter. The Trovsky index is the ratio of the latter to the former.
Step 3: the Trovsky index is 630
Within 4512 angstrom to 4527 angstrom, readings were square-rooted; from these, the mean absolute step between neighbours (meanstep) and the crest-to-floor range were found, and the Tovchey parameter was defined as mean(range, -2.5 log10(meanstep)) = 2.47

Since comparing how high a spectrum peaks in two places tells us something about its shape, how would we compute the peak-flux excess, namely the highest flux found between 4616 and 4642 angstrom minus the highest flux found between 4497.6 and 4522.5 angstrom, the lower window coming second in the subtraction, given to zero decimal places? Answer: -27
